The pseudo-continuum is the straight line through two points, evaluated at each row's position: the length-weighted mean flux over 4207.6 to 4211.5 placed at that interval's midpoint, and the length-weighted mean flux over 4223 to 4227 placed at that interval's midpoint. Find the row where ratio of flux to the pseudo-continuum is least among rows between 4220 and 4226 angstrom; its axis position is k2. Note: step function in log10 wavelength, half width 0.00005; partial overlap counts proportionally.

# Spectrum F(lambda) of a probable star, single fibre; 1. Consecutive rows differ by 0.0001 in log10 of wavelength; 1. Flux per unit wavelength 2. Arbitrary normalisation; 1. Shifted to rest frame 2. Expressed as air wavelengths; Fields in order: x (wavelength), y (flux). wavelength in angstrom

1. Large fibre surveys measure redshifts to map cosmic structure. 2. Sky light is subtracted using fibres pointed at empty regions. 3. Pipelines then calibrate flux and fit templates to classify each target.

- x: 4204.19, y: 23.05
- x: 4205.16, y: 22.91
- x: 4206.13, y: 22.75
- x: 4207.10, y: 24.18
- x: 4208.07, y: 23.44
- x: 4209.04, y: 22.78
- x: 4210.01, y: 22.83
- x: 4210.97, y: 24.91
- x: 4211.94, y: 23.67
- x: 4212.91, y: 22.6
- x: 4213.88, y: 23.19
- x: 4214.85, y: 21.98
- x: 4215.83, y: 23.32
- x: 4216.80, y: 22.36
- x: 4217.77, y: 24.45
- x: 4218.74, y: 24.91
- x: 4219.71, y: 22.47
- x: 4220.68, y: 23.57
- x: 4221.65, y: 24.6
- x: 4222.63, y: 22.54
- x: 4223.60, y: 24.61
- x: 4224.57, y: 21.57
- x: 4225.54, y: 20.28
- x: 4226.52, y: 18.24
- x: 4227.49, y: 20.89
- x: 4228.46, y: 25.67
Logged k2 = 4225.54 angstrom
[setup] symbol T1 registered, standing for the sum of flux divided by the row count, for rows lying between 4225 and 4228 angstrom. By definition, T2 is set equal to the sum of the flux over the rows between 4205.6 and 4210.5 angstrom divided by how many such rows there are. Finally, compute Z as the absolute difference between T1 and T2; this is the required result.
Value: 3.4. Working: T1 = 19.8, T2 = 23.2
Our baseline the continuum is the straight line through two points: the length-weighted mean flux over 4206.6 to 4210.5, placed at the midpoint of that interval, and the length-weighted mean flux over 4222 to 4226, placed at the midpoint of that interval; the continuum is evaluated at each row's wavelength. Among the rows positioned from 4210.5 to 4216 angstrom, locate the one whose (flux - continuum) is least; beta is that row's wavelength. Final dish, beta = 4214.85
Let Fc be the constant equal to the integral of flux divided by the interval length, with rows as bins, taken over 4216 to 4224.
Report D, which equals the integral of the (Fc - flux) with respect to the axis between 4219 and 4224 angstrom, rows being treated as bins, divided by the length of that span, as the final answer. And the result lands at 0.1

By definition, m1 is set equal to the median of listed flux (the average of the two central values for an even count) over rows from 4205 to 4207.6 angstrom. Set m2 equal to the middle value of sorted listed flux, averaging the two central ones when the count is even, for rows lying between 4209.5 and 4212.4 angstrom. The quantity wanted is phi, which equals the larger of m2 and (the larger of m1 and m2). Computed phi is 23.7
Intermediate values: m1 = 22.9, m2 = 23.7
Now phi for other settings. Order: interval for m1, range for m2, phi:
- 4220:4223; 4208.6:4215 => 23.6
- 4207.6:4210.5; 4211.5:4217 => 22.9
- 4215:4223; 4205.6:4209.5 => 23.4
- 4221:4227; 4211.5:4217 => 22.9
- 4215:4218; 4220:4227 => 23.3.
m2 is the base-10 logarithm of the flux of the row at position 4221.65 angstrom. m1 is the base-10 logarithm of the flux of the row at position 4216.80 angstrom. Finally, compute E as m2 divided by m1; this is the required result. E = 1.03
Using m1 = 1.349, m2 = 1.39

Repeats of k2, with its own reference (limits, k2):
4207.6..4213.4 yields 4209.04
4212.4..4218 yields 4214.85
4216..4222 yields 4216.80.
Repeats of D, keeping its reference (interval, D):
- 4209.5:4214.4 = 0.2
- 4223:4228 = 2.5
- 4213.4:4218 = 0.7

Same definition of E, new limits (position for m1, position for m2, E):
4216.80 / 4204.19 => 1.01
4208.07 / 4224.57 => 0.97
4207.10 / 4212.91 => 0.98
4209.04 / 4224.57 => 0.98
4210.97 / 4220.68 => 0.98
